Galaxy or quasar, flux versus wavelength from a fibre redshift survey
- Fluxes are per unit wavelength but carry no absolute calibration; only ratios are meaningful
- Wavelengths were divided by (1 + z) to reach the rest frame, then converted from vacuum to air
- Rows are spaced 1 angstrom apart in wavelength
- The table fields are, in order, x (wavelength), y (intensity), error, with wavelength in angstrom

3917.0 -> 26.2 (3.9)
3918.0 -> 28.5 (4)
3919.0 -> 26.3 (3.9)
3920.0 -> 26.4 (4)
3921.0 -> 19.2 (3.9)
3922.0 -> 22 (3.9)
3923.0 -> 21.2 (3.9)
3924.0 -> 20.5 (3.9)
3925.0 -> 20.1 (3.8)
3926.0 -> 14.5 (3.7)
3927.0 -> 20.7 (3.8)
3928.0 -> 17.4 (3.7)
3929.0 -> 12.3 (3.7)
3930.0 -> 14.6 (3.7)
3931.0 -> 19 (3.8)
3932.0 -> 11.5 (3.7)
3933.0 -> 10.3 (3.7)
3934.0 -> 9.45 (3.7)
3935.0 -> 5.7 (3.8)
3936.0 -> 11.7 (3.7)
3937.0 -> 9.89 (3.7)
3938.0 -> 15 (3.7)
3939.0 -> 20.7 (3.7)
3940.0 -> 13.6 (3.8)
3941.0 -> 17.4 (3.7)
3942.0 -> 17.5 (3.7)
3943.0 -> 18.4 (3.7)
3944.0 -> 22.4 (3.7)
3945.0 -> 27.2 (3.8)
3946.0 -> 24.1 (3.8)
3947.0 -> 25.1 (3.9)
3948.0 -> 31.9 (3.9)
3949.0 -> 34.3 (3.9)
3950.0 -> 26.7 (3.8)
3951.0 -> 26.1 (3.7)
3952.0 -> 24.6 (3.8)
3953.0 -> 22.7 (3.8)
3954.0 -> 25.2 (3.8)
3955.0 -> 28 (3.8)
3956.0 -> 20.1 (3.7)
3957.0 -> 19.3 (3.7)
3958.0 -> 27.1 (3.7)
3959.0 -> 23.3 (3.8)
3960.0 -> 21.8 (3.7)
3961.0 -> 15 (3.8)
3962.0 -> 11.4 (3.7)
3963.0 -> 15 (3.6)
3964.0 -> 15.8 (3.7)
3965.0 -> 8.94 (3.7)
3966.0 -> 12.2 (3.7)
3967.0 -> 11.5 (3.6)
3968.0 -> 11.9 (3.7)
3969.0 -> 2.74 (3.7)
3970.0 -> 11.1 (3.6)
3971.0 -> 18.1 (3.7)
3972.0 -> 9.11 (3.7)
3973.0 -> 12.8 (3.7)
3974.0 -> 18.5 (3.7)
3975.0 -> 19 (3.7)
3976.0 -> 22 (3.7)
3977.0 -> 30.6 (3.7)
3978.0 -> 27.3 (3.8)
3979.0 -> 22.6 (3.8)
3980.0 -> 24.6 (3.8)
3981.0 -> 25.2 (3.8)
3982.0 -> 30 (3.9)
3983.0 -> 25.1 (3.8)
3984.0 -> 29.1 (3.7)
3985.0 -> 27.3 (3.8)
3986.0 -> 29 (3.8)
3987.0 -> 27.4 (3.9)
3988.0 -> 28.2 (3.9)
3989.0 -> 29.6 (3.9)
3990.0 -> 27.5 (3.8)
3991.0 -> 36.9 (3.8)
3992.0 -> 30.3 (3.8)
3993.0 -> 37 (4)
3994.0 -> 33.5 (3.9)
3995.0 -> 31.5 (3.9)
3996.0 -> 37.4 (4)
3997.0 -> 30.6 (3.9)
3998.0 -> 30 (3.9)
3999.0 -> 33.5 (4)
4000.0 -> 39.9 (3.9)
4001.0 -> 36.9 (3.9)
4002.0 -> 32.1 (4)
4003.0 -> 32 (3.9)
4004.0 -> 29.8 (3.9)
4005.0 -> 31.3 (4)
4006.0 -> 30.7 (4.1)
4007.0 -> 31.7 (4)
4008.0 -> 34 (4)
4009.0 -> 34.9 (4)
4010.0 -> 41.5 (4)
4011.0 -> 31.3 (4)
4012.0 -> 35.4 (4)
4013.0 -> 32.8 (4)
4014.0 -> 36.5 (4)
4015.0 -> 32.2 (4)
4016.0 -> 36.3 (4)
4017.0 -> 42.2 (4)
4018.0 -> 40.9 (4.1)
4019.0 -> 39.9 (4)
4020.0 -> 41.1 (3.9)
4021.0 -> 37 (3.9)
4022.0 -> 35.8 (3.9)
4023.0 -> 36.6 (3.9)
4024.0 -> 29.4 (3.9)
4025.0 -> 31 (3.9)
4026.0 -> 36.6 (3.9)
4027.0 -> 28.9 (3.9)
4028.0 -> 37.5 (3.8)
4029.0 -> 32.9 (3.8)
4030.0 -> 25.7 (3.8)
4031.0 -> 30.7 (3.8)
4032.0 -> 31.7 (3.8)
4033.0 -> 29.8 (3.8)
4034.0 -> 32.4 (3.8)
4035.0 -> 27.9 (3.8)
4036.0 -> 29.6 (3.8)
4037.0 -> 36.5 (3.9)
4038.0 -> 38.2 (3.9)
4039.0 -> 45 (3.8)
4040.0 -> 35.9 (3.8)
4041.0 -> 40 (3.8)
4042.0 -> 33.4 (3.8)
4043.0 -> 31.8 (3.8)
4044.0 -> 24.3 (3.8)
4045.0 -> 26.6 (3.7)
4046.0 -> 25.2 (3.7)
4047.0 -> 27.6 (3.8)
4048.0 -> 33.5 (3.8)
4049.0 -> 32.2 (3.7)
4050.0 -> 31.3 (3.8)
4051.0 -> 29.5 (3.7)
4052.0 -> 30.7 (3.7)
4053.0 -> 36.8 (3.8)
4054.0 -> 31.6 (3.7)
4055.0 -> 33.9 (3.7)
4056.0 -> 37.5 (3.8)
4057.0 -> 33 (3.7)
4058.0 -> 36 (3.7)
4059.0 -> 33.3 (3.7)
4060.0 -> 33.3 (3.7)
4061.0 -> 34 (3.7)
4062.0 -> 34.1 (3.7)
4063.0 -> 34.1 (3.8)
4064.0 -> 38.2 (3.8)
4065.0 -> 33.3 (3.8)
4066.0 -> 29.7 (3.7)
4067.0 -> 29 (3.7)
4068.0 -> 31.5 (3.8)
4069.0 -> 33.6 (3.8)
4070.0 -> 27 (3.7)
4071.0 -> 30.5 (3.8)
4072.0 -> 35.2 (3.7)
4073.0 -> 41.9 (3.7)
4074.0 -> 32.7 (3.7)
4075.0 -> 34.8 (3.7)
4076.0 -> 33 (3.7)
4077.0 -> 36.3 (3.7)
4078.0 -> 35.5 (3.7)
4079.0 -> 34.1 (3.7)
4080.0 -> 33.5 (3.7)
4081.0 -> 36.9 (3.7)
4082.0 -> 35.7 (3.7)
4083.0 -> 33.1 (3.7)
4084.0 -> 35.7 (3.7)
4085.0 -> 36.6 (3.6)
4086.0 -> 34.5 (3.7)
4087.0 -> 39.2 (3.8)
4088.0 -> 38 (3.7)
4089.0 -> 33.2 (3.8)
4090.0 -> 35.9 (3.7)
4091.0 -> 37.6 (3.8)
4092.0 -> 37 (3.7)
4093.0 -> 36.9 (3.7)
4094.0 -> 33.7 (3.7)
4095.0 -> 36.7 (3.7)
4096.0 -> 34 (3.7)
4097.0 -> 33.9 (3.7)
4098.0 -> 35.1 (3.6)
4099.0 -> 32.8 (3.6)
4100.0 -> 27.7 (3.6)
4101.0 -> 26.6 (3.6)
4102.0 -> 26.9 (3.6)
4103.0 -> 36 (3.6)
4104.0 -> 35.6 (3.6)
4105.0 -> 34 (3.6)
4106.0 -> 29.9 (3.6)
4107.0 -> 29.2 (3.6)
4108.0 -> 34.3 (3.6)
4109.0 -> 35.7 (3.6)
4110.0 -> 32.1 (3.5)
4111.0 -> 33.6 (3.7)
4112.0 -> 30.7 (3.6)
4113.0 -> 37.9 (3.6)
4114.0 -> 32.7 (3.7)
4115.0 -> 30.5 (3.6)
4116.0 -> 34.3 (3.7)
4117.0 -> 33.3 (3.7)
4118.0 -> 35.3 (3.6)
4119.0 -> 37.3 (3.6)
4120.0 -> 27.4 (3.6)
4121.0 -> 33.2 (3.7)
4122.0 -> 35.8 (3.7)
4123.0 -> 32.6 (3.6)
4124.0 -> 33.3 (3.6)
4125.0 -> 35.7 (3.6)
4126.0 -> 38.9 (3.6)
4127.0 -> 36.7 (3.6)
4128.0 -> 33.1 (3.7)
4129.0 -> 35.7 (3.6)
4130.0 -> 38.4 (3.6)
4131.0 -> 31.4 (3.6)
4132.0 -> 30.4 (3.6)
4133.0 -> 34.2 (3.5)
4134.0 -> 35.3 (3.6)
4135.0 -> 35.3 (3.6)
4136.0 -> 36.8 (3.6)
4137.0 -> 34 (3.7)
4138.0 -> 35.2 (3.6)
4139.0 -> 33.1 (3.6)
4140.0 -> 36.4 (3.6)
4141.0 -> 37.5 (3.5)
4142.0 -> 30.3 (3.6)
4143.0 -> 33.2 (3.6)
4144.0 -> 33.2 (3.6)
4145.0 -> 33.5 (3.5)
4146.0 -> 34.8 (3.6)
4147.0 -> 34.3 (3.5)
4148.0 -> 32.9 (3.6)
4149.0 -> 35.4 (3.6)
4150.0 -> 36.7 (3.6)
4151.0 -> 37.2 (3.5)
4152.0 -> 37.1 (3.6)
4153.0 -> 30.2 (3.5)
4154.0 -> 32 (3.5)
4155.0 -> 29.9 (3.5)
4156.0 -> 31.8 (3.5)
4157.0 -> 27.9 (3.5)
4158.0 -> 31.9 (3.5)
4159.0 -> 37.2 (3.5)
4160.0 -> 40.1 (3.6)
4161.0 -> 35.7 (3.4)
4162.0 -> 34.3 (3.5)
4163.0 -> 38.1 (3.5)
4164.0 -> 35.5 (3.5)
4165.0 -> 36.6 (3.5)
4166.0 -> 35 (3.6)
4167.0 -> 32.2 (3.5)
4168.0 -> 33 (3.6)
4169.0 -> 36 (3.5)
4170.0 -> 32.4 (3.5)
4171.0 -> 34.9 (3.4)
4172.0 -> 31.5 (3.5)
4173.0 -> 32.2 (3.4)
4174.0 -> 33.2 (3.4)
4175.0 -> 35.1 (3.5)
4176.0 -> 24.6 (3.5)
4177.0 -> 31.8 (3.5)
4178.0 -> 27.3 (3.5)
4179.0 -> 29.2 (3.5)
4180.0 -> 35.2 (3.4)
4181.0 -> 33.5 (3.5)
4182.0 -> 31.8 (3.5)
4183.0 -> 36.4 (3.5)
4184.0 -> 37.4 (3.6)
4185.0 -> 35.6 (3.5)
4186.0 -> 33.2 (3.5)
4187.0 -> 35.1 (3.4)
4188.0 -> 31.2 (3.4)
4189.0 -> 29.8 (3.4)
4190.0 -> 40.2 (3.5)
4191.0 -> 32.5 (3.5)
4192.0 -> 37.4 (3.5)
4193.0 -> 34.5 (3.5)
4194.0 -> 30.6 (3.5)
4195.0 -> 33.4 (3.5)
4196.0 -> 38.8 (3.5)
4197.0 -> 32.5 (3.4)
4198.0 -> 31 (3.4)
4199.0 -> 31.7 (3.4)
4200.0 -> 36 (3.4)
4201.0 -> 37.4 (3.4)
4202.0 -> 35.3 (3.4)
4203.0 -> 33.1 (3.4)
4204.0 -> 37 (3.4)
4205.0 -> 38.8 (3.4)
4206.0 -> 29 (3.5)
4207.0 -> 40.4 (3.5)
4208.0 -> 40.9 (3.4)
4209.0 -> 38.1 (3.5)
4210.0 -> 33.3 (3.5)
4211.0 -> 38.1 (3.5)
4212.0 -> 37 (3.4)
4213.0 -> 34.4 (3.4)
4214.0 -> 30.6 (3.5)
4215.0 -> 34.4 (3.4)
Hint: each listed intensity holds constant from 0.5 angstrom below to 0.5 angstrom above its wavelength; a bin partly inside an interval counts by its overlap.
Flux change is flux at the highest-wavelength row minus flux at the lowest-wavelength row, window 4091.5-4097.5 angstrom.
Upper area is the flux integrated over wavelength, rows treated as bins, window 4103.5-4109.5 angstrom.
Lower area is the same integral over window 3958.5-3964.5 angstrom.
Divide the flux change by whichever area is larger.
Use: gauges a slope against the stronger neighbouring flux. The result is -0.016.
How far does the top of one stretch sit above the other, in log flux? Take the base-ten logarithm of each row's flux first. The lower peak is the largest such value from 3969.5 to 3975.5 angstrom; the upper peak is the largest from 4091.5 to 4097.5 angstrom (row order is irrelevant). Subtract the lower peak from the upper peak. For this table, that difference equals 0.29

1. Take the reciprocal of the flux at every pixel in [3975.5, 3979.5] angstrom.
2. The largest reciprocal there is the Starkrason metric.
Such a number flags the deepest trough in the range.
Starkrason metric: 0.0455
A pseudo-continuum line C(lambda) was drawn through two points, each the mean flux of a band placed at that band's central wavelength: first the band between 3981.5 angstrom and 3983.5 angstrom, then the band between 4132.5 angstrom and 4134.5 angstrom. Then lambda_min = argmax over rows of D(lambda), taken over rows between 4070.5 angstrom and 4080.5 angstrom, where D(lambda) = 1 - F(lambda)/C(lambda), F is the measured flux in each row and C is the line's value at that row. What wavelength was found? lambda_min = 4071.0 angstrom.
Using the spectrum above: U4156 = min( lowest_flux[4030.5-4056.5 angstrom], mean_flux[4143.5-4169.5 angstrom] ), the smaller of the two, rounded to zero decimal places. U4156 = 24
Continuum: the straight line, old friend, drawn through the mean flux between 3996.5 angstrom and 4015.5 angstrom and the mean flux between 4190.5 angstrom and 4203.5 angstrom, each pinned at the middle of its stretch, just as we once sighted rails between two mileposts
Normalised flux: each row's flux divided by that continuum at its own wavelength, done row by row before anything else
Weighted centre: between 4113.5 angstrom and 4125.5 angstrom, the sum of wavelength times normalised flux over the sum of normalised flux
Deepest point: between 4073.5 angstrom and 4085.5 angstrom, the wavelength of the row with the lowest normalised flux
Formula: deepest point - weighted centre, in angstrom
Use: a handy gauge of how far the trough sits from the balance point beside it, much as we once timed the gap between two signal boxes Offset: -45.6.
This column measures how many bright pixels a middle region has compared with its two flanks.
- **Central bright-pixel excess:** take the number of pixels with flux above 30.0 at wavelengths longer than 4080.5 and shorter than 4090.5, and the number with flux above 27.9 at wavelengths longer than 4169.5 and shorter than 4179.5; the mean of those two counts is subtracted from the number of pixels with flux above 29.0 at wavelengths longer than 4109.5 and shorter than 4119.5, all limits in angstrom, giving 1.0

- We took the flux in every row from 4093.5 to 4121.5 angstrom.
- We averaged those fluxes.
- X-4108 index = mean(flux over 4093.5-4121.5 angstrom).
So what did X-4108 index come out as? 32.9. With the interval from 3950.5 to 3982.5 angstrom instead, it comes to 19.2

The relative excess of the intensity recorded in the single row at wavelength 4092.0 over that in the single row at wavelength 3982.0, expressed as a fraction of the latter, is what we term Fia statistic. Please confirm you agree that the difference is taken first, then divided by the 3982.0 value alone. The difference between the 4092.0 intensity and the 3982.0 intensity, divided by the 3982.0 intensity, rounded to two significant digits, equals 0.23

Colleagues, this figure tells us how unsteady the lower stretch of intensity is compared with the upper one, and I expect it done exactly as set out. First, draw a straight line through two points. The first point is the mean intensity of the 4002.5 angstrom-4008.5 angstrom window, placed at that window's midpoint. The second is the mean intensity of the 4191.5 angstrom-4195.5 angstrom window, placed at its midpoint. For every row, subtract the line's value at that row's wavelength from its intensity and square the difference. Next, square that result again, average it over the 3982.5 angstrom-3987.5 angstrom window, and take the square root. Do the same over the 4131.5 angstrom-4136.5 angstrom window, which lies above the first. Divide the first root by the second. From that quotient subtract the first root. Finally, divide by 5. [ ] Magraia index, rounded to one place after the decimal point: -3.5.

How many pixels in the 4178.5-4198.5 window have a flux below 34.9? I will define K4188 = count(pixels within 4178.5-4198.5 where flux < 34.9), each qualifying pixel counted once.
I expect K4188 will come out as 12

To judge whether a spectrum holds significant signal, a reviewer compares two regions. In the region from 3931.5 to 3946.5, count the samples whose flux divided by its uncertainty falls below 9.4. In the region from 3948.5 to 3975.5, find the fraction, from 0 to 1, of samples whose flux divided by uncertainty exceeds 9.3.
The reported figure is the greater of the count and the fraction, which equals 15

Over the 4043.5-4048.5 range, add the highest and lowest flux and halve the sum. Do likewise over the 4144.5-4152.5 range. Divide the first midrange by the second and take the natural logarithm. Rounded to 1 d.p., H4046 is -0.2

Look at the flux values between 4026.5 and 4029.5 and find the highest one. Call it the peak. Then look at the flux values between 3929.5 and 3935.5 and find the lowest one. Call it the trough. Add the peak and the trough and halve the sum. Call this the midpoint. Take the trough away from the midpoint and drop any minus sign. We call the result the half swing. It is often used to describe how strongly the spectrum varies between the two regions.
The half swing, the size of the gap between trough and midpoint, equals 16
